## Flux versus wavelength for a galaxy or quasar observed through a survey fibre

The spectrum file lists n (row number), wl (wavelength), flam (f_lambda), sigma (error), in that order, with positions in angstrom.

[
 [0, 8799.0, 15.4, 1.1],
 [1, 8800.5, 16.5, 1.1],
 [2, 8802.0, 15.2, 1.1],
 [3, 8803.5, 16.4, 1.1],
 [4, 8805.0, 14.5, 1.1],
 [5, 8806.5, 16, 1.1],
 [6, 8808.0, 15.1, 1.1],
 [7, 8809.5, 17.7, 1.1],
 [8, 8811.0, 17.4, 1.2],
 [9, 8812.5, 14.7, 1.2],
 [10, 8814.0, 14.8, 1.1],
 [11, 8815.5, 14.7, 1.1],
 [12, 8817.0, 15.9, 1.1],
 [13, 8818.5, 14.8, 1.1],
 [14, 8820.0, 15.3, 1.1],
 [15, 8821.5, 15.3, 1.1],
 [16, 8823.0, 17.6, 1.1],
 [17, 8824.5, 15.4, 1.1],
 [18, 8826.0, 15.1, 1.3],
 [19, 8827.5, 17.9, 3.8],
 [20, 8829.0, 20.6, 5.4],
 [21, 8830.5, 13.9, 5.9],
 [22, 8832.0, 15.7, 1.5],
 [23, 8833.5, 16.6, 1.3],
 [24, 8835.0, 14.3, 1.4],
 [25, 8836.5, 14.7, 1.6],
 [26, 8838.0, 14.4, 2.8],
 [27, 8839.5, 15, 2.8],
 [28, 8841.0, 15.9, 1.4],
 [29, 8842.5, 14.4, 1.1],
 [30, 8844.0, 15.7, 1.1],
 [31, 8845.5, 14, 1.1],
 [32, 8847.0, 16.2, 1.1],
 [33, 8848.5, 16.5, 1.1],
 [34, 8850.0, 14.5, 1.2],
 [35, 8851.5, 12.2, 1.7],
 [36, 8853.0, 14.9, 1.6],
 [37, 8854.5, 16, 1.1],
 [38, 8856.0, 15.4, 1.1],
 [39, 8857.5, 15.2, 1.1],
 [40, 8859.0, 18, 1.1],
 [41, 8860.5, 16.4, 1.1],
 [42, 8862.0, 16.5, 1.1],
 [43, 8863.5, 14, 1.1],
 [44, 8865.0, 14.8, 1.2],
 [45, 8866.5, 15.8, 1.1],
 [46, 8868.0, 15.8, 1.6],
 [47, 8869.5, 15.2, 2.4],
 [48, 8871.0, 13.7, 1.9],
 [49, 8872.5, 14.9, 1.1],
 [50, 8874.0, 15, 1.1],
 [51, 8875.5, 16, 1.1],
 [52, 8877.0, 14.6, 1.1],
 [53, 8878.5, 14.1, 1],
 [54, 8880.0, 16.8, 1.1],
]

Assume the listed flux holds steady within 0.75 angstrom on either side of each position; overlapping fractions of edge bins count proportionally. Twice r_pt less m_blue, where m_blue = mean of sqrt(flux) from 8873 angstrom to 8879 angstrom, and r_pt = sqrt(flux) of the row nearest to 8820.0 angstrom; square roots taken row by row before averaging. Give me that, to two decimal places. 3.96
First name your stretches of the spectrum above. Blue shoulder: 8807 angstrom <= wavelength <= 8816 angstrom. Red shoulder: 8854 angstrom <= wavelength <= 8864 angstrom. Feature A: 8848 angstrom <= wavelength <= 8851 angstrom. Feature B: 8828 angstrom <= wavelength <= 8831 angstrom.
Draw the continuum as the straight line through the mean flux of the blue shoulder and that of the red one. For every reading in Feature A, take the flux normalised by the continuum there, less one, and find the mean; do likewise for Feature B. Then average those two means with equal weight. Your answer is 0.03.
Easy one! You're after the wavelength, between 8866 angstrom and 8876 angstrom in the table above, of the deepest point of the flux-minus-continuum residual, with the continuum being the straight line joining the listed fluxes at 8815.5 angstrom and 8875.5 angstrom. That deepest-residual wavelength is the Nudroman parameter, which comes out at 8871.0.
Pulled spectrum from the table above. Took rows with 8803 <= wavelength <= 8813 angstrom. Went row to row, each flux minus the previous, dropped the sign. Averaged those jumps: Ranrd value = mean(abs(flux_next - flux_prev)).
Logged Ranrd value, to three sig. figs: 1.65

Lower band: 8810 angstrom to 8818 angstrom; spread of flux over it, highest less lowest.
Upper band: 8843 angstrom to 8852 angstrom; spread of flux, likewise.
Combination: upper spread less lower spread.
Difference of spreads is 1.6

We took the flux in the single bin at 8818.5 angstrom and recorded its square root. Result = 3.85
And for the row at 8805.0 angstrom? 3.81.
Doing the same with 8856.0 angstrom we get 3.92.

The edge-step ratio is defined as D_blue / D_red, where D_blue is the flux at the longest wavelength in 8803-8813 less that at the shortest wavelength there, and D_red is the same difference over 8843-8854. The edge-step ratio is 2.1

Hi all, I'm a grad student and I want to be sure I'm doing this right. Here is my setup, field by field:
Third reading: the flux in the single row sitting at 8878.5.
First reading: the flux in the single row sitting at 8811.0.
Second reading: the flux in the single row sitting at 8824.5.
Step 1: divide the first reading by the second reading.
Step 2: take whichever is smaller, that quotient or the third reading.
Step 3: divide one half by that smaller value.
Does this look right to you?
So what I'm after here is 0.44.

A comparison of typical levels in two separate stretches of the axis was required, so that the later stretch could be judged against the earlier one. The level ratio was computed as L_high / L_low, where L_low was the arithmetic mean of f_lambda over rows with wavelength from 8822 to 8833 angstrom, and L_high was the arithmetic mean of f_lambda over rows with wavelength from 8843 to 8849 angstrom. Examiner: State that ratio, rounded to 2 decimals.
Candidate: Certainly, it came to 0.94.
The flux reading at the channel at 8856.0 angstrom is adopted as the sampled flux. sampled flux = 15.4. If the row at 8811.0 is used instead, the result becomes 17.4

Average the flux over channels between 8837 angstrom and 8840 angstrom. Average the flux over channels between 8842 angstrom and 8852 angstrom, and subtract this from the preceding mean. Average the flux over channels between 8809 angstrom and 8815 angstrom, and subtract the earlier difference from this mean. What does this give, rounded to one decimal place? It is 16.2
